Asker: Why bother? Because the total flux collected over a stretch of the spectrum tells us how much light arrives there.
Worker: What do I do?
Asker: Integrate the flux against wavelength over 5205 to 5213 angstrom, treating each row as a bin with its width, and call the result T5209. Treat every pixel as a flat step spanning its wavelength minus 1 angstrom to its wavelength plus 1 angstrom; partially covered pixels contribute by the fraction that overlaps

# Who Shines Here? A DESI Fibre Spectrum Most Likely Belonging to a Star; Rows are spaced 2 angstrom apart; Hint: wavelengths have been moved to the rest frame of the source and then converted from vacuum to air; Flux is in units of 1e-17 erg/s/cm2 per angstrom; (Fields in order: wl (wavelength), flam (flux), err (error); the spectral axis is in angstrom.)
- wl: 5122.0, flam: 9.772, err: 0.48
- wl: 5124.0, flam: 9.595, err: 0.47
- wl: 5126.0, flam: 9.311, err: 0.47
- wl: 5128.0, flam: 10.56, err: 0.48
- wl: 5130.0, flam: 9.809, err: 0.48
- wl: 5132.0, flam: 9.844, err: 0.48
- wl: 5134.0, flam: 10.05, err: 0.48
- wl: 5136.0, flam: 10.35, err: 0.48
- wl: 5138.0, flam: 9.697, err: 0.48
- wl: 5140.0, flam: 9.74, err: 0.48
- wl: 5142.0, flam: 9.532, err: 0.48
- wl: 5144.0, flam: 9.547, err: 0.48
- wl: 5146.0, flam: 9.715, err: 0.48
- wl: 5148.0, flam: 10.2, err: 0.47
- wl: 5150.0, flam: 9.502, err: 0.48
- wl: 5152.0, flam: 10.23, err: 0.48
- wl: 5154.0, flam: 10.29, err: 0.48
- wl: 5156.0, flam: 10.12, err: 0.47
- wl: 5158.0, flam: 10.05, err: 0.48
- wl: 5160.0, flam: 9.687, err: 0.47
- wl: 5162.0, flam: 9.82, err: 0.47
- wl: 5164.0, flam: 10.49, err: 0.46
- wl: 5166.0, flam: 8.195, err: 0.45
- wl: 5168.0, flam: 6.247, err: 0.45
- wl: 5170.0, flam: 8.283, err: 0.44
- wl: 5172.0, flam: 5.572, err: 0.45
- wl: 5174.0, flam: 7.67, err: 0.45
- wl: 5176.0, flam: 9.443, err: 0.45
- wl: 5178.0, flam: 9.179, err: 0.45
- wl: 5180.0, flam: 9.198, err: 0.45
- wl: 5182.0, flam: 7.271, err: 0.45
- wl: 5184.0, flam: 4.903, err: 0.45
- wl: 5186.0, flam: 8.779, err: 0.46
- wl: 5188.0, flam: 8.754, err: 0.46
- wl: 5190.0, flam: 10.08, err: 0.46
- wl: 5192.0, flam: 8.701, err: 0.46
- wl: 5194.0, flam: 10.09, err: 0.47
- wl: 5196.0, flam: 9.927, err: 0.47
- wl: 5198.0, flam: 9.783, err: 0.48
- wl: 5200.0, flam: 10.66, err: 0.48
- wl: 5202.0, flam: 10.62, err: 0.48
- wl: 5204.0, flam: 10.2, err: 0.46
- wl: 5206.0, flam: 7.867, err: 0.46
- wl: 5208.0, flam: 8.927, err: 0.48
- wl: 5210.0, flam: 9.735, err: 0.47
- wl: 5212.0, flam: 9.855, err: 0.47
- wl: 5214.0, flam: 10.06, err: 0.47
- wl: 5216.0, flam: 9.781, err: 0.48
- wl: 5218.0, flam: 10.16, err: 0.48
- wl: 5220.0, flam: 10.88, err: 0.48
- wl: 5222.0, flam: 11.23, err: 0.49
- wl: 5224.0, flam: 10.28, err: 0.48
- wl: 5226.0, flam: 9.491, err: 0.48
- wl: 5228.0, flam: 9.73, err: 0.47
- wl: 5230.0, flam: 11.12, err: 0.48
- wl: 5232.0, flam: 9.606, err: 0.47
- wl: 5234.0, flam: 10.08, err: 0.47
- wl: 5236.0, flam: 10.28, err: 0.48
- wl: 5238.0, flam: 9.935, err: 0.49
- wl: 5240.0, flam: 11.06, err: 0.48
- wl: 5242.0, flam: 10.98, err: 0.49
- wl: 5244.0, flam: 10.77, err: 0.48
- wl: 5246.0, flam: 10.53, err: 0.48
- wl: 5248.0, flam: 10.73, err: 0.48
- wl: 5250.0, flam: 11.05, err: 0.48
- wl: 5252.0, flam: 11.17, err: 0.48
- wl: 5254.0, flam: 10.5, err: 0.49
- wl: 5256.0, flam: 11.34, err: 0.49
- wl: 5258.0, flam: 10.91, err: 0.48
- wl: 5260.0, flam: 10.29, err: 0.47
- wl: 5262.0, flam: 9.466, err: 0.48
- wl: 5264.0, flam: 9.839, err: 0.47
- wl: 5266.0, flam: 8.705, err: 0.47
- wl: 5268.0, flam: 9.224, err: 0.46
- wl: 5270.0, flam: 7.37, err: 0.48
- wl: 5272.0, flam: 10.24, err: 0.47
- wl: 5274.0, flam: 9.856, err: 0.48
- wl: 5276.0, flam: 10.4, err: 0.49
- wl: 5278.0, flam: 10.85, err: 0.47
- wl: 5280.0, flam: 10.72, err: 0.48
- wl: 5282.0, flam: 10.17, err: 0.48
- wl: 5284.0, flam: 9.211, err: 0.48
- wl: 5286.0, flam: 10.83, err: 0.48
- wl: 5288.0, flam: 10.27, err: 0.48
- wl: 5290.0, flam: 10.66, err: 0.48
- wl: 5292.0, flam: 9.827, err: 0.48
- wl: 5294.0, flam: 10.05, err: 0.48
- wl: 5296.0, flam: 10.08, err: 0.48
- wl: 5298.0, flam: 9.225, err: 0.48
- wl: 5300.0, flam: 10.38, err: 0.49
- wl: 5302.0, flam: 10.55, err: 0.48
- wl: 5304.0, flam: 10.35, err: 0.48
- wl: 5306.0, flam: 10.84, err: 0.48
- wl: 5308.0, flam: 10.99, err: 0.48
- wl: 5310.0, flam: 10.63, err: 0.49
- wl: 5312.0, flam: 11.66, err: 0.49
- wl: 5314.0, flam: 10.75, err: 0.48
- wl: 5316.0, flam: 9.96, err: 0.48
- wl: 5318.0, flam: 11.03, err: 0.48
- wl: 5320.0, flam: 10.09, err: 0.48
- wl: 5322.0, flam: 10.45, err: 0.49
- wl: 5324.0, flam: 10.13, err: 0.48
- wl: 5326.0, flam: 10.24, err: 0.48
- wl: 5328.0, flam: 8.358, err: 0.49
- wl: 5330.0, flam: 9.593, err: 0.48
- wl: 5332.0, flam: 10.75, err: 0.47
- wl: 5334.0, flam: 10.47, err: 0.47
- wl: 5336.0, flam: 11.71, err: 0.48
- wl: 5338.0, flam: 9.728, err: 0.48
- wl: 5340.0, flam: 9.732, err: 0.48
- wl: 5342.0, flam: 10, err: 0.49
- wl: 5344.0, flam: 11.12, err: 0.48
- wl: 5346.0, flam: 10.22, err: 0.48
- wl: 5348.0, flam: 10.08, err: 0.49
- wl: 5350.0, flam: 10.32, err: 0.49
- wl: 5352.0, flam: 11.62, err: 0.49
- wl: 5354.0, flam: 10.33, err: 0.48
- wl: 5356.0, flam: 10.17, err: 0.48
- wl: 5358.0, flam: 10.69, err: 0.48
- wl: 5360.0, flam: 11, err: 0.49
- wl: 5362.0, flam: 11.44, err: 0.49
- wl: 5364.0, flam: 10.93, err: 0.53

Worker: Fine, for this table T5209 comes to 73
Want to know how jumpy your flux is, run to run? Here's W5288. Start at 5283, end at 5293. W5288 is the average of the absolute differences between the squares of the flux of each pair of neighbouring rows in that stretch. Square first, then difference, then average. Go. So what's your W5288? 17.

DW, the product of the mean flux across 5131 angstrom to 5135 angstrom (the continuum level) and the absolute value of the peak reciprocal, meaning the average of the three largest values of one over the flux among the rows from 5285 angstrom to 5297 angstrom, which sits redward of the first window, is 1.0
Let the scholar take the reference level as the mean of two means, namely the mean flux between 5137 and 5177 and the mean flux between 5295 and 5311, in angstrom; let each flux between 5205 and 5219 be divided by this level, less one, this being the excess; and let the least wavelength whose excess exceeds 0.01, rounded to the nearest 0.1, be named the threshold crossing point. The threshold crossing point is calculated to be 5214.0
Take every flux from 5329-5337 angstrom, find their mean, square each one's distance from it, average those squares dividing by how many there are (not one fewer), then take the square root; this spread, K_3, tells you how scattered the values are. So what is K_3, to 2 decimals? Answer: 0.76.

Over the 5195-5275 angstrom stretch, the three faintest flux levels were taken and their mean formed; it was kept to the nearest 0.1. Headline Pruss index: 8.0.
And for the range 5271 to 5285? 9.7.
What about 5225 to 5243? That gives 9.6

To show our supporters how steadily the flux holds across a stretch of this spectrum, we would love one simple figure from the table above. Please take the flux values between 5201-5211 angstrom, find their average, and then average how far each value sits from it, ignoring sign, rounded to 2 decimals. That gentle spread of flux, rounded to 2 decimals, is 0.86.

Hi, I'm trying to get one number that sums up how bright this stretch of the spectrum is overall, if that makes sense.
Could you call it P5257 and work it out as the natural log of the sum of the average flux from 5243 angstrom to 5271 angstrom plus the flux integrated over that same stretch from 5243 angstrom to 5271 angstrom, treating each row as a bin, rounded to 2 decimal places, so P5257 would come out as 5.68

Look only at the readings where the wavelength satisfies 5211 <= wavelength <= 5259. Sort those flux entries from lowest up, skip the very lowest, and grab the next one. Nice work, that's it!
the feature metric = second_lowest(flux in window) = 9.606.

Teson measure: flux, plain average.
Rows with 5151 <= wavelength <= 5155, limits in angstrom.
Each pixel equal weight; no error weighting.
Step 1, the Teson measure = 10.3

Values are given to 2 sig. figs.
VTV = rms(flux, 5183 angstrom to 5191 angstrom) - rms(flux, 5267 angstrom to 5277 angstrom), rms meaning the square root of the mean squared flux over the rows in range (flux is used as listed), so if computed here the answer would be -1.1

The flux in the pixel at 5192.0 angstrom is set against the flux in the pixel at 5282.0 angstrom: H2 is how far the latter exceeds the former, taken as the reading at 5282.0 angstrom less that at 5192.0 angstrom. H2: 1.47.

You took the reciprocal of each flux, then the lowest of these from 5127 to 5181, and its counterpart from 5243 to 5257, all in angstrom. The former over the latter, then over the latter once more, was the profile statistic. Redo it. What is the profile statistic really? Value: 12.2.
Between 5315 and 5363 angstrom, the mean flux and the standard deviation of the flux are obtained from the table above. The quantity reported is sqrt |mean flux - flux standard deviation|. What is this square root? 3.11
